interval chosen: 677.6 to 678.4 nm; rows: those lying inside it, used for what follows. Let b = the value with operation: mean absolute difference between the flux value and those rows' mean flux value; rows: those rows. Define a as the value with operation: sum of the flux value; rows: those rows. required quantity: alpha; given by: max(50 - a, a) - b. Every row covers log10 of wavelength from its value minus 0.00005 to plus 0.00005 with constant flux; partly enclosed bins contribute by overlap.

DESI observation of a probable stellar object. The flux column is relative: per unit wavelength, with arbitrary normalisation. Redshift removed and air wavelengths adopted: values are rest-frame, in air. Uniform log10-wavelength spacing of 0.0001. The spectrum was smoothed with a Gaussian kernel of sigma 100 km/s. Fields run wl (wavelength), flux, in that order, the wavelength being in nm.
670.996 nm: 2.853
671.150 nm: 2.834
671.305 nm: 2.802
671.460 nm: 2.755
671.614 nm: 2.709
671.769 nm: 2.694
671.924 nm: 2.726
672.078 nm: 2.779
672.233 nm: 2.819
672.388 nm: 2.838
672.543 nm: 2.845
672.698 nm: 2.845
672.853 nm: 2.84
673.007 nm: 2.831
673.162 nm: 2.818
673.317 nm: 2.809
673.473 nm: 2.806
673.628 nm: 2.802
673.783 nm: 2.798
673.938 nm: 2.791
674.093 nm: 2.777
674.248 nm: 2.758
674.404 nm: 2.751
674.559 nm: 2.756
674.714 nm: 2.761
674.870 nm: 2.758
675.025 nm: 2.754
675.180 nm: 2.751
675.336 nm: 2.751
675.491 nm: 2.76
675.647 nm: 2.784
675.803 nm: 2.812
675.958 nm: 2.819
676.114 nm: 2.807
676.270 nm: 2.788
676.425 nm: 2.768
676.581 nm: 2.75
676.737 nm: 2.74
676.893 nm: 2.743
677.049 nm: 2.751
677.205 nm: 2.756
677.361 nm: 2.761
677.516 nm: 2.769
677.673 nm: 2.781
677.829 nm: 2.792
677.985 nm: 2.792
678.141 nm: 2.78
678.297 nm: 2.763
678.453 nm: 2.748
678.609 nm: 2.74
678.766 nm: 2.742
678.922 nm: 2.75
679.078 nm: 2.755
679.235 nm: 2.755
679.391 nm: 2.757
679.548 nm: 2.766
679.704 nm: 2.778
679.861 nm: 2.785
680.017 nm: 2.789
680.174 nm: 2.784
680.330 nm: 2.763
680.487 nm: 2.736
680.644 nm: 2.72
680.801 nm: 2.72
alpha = 36.08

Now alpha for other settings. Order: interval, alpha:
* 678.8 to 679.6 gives 36.21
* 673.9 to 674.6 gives 36.15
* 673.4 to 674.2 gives 36.02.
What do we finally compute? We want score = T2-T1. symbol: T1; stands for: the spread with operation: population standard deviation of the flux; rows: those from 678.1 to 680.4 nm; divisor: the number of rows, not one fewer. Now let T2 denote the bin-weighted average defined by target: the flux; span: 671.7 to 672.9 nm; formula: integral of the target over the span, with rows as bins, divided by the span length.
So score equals 2.78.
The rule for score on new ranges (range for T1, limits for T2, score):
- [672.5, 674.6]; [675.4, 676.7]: 2.75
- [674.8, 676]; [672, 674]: 2.79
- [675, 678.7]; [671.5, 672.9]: 2.76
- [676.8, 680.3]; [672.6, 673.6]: 2.81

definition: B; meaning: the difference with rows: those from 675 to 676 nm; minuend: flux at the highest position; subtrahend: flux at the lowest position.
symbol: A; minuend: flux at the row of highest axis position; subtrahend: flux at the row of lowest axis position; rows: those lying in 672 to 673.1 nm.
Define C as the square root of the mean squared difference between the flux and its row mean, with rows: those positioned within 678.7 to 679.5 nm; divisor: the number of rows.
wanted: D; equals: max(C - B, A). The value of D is 0.05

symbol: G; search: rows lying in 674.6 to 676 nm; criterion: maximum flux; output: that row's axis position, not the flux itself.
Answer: 675.958 nm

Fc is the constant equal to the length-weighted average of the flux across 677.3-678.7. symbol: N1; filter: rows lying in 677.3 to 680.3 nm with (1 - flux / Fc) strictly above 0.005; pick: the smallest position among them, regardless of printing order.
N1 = 678.453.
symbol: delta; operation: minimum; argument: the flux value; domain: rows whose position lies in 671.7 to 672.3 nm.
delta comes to 2.694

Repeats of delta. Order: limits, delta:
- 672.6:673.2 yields 2.818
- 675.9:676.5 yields 2.768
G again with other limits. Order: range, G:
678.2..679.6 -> 679.548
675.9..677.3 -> 675.958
